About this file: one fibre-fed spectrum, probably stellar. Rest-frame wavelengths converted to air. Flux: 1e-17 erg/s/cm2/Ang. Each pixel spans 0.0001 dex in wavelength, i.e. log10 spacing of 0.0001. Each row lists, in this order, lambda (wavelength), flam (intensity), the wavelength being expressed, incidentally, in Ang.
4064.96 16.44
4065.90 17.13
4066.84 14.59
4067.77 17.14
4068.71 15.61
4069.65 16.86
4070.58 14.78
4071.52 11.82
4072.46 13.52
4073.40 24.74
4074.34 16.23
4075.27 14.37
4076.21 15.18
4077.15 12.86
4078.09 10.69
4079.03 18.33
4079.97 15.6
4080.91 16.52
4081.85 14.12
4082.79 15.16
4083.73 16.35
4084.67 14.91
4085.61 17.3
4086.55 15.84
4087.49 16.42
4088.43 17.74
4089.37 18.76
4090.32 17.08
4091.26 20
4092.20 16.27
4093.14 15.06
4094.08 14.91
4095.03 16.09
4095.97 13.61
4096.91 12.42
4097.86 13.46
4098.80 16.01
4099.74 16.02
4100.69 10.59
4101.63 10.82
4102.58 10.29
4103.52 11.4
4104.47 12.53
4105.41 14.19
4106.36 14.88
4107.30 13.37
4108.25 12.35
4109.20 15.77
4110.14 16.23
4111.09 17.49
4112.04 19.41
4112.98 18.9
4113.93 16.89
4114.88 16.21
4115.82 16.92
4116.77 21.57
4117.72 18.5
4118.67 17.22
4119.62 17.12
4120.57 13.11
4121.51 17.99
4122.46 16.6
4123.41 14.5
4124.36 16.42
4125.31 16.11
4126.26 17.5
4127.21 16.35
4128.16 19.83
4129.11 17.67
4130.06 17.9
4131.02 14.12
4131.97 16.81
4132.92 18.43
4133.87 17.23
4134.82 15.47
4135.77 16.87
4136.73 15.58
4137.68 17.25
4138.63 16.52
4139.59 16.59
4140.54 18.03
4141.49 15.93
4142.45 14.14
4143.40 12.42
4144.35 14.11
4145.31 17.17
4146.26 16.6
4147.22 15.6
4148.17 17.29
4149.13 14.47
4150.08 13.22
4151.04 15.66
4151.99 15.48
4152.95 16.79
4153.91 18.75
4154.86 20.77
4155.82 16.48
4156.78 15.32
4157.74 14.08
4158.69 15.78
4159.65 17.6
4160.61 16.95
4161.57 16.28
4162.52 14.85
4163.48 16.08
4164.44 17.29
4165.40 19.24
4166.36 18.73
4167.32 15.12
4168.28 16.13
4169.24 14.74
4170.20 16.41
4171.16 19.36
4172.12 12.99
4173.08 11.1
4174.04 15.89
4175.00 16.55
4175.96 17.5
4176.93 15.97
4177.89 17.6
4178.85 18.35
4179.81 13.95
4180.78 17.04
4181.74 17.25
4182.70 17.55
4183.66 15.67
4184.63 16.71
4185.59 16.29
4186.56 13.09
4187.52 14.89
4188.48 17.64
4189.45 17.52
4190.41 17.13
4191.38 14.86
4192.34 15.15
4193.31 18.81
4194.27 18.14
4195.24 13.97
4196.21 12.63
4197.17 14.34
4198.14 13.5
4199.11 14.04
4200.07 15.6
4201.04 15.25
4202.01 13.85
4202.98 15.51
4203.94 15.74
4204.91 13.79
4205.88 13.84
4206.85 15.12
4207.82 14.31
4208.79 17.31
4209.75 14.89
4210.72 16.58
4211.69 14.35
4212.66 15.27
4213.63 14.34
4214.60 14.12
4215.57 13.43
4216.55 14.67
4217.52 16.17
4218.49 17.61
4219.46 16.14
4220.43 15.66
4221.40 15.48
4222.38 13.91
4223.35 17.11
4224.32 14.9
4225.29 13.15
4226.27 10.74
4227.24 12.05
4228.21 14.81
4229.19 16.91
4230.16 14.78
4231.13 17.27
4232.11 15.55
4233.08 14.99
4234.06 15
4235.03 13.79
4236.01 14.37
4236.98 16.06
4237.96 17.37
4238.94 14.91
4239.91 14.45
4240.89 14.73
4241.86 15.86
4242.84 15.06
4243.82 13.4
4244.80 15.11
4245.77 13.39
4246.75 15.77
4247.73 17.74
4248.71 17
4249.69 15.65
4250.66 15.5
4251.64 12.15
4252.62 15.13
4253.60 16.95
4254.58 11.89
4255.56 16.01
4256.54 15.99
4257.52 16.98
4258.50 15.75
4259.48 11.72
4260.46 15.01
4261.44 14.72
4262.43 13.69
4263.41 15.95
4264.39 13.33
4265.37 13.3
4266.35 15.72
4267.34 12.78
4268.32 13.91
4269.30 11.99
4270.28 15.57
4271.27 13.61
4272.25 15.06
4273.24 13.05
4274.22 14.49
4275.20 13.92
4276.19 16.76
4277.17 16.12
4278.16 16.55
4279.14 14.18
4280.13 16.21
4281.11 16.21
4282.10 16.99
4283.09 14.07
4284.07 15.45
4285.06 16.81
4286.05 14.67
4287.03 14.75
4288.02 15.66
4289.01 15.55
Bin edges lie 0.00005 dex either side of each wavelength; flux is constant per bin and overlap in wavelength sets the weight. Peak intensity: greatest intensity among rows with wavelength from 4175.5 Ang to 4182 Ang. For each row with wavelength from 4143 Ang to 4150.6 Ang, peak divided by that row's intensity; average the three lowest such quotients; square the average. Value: 1.16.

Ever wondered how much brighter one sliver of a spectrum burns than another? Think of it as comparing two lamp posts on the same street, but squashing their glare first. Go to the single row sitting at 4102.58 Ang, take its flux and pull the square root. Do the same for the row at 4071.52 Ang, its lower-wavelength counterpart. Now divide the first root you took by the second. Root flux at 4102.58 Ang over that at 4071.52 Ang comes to 0.93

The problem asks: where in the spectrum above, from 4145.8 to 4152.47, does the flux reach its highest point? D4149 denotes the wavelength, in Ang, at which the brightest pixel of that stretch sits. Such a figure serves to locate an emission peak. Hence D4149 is 4148.17 Ang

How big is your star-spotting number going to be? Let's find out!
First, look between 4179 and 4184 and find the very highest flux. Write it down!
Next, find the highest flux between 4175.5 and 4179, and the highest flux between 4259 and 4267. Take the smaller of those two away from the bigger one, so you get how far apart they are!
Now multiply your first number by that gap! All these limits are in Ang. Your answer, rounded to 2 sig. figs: 42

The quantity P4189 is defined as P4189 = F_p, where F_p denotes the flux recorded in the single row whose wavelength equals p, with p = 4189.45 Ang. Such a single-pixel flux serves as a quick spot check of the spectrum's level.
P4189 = 17.52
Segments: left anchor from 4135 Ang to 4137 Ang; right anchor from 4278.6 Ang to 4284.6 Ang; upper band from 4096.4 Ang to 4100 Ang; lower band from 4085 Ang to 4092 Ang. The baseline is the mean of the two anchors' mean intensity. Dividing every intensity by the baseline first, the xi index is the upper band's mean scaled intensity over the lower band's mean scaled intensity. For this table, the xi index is 0.82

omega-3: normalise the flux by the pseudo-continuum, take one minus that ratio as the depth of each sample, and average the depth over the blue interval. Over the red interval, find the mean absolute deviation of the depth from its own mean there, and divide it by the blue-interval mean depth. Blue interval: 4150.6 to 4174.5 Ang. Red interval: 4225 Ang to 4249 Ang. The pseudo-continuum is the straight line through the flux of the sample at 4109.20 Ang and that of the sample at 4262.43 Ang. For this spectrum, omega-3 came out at -1.05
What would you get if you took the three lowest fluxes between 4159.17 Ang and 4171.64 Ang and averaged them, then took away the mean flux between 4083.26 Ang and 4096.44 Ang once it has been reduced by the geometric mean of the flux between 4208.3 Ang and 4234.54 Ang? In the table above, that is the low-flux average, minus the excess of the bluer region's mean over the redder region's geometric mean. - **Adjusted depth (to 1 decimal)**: 13.4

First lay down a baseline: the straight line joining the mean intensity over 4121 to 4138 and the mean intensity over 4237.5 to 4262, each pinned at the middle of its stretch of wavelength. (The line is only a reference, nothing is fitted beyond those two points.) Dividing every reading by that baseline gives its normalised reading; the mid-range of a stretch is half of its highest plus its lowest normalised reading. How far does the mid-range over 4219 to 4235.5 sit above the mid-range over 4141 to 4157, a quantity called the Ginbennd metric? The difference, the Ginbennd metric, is -0.096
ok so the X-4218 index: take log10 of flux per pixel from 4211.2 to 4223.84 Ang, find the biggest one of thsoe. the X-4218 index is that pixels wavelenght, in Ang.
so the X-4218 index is 4218.49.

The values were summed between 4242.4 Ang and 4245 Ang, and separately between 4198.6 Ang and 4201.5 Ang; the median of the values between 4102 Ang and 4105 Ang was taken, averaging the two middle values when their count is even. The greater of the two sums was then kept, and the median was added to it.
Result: 56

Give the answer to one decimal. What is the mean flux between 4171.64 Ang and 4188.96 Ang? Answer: 15.9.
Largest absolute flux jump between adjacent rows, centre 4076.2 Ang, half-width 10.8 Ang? 11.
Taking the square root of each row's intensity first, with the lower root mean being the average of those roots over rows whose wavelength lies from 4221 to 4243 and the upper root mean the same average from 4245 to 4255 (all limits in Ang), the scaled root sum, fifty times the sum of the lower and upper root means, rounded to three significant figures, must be 387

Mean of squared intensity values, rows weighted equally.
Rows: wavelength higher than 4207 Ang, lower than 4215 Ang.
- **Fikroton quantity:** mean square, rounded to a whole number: 231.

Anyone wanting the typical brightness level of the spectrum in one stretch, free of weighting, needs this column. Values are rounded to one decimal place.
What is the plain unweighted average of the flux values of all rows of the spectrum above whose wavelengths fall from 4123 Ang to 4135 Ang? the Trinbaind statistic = 16.8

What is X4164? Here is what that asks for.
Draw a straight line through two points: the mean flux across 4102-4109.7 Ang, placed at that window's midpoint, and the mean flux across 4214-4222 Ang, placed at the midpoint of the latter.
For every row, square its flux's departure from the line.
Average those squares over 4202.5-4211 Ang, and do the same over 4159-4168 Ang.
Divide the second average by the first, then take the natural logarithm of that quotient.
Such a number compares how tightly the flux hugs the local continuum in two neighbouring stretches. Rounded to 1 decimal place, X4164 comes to 2.0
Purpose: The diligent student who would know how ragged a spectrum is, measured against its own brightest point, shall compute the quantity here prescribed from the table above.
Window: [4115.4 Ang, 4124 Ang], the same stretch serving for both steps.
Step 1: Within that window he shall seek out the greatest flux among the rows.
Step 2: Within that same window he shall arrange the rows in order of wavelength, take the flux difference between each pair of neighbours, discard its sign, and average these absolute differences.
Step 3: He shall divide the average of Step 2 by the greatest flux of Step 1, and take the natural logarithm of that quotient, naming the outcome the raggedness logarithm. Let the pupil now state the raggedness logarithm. -2.1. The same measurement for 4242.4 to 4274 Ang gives -2.2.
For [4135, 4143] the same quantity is -2.6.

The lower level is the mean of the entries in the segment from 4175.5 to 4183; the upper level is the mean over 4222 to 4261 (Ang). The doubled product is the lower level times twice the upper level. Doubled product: 506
